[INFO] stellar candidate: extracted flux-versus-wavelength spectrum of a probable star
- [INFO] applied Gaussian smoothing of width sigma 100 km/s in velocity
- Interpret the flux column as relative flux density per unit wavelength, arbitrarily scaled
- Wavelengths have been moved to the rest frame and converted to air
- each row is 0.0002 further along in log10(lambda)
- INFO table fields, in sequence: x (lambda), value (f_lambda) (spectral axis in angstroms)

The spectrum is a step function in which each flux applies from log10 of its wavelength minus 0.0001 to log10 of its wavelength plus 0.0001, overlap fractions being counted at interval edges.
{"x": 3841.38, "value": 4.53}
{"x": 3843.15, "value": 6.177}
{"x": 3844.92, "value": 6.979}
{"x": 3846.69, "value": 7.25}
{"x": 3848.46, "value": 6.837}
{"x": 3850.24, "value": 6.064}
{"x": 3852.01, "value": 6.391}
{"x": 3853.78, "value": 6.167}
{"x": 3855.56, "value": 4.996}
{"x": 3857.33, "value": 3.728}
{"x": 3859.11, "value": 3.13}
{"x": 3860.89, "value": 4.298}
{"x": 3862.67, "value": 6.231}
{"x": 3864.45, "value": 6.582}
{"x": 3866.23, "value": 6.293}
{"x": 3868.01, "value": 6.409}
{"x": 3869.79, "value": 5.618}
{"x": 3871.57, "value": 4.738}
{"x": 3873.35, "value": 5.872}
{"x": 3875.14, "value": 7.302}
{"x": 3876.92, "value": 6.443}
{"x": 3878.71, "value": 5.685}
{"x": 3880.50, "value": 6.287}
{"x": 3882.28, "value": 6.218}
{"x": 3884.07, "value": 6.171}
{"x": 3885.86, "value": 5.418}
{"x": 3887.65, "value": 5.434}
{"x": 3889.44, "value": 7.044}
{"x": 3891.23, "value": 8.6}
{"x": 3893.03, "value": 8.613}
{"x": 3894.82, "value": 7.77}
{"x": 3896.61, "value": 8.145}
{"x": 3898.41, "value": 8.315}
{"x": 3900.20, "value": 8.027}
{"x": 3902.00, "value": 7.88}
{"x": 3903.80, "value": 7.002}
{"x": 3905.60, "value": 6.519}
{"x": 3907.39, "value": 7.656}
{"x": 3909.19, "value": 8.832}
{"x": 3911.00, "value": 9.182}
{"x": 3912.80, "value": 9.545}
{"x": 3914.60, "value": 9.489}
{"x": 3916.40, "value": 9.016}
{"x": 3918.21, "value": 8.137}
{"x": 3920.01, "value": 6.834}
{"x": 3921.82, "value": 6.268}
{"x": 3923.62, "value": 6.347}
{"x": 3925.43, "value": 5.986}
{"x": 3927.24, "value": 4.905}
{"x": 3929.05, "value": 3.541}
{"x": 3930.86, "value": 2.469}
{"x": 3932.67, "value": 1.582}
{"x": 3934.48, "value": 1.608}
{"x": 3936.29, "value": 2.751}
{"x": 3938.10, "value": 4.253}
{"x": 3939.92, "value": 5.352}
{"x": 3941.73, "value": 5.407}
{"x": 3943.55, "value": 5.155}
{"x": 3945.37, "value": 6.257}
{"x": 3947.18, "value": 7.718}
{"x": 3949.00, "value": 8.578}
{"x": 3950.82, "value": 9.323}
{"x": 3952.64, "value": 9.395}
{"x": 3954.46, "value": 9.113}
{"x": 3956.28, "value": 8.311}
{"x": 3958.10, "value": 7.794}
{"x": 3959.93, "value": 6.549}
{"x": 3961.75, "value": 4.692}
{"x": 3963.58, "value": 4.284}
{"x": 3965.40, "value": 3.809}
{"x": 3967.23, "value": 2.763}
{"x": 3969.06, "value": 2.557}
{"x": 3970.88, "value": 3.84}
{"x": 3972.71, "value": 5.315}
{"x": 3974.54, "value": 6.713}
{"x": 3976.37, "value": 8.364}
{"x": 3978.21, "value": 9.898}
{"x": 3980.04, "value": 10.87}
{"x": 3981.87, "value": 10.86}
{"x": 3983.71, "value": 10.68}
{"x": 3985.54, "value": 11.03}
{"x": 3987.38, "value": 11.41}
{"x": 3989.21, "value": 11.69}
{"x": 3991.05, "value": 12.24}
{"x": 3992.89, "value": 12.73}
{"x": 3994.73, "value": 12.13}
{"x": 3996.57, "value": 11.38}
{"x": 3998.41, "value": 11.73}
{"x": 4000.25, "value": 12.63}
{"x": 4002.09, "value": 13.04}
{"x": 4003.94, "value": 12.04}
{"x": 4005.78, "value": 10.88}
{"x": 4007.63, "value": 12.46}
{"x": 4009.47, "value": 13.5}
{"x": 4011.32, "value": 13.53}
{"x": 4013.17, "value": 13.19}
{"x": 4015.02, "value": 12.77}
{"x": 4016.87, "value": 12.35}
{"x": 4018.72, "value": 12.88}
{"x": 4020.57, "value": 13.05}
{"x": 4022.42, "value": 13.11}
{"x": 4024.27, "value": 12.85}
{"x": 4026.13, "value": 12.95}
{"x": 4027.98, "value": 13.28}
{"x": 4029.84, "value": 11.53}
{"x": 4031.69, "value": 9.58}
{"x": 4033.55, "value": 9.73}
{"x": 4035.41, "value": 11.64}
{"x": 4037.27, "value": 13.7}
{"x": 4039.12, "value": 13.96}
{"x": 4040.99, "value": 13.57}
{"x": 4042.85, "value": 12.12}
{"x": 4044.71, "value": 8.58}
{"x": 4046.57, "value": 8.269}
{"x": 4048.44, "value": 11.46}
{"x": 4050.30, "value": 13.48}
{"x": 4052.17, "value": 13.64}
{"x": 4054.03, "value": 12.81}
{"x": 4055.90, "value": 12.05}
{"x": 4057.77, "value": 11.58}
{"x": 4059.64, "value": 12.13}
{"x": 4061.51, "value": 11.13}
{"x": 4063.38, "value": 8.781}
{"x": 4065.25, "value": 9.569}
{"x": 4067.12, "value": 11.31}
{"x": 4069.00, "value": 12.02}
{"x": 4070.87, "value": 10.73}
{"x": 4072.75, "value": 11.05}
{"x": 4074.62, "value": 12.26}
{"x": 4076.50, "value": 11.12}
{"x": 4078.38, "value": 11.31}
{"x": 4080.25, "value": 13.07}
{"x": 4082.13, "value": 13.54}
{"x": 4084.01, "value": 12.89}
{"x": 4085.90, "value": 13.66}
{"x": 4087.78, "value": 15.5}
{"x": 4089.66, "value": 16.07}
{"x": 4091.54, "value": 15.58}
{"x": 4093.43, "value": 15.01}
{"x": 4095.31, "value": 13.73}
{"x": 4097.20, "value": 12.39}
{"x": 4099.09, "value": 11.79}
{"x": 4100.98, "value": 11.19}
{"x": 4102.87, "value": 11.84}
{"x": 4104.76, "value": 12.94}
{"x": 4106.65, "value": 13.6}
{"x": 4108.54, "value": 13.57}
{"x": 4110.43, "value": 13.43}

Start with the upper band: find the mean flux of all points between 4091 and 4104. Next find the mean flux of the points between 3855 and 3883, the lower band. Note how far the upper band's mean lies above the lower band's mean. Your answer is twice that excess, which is 15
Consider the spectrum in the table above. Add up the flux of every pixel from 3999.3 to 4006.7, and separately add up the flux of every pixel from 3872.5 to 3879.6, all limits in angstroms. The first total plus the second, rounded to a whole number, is 74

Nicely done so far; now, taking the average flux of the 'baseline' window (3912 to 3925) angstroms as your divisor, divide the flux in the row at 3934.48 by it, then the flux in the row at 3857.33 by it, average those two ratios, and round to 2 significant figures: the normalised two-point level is 0.34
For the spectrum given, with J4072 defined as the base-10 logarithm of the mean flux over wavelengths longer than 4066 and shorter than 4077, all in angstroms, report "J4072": 1.06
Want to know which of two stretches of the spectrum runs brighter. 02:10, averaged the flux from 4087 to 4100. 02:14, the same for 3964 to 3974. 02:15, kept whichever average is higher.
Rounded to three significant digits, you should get 14.3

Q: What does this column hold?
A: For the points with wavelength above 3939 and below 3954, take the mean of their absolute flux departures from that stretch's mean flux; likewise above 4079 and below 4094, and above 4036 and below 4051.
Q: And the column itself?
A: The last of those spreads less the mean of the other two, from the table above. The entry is 0.5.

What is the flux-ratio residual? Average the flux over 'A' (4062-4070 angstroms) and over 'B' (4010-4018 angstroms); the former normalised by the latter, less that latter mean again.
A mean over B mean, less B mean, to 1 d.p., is -12.2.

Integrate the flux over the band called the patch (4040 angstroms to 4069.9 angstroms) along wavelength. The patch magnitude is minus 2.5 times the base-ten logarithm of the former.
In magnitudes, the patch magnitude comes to -6.3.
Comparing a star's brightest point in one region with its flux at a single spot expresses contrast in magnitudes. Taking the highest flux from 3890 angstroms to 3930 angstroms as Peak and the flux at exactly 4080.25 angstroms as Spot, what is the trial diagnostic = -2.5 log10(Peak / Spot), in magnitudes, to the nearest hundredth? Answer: 0.34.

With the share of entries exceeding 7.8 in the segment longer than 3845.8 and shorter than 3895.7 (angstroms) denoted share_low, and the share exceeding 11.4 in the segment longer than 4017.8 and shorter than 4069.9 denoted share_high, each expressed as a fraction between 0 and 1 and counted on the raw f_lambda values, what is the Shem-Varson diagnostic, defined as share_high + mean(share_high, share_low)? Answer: 1.11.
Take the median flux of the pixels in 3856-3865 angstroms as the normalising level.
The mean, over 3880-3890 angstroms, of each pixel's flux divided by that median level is 1.4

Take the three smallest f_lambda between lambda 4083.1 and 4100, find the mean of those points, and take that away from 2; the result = -10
